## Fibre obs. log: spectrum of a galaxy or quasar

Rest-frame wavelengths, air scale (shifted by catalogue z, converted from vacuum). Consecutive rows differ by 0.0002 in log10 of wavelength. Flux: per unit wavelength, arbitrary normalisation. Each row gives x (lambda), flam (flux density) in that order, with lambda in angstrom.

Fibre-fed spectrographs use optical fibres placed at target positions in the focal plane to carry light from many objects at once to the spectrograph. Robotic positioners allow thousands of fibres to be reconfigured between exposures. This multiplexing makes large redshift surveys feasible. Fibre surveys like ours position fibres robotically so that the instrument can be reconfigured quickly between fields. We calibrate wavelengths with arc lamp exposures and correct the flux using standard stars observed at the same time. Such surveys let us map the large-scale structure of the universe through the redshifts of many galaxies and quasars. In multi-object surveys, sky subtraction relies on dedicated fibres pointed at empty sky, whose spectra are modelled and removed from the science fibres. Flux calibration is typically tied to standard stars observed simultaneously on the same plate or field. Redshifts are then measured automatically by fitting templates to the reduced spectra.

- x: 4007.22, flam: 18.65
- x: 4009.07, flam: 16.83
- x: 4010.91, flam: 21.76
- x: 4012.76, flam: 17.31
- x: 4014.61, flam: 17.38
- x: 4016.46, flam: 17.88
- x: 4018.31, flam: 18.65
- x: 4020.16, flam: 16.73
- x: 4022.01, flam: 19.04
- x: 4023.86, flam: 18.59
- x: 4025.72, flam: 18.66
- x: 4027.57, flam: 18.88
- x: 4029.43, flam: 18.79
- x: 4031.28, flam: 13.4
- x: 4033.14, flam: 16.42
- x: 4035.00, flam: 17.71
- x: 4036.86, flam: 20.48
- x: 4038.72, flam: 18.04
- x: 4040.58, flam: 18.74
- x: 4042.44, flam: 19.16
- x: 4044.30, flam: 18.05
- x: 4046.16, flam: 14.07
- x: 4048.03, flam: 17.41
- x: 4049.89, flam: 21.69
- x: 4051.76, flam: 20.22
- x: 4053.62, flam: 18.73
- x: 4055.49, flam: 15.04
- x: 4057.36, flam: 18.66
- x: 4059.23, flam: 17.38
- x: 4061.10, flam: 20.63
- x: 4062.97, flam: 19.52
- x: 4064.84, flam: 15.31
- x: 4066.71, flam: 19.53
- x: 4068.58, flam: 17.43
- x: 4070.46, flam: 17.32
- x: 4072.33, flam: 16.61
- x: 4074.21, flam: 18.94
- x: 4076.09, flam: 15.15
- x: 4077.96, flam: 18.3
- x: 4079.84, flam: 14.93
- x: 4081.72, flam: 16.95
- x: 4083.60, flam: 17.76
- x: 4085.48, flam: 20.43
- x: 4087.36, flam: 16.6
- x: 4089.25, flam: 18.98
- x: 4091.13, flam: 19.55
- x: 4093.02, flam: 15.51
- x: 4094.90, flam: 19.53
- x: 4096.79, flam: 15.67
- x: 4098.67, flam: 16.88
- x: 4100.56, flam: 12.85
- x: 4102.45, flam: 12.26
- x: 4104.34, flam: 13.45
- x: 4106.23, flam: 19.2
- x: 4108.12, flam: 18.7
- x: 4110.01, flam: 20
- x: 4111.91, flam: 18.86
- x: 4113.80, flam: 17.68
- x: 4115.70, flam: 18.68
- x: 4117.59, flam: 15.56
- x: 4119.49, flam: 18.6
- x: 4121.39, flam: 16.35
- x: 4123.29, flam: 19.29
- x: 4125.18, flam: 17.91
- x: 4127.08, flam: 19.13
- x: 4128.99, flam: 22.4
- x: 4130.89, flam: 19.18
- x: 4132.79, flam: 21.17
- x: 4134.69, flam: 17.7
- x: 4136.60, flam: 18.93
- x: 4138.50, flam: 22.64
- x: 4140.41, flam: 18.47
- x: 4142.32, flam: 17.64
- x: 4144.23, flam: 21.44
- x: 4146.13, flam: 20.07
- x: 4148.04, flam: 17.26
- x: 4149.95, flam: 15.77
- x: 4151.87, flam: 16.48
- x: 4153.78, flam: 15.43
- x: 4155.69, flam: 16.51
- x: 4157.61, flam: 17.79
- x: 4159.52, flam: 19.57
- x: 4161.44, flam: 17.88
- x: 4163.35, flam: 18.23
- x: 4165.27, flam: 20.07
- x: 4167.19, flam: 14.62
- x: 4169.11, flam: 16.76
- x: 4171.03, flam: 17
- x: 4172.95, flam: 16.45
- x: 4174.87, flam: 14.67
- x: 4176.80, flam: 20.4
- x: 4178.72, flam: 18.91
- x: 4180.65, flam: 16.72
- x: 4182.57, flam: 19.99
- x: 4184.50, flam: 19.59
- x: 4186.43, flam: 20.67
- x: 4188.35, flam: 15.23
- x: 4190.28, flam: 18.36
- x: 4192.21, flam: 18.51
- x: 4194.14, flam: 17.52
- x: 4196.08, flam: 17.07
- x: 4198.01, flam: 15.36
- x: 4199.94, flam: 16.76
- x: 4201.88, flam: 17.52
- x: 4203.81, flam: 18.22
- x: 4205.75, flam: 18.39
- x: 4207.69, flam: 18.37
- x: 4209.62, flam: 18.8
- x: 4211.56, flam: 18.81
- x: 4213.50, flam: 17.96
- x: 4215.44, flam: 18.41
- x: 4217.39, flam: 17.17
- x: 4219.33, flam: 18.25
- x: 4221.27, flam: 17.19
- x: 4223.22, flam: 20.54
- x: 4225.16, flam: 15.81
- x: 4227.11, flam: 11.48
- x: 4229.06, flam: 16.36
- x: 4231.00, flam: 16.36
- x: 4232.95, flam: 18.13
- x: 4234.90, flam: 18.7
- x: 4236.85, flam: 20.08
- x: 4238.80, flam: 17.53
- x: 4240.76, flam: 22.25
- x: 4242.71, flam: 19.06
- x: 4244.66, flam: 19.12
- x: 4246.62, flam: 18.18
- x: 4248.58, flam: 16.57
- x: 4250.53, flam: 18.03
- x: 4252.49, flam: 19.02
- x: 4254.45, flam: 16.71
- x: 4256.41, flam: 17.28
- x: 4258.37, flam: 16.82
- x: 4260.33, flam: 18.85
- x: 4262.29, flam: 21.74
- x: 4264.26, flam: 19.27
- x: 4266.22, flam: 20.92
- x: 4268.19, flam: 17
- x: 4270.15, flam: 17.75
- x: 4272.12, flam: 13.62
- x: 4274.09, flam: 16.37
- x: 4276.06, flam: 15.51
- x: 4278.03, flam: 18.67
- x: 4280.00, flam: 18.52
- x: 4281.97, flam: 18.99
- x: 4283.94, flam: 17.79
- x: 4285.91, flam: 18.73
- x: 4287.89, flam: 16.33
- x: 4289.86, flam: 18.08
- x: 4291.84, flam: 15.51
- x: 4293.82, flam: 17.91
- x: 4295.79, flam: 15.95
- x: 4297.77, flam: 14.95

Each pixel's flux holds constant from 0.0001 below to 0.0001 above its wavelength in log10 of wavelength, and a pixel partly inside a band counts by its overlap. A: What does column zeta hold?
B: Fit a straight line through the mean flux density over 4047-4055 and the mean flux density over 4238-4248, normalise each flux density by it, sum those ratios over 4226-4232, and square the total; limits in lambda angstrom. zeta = 5.3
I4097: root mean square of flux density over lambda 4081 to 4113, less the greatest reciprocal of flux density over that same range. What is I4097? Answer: 17.3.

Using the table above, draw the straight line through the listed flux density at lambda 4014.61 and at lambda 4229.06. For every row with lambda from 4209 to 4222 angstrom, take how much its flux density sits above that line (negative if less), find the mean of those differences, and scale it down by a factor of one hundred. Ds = 0.017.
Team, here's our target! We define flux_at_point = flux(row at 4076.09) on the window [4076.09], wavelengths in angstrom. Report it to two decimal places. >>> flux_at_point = 15.15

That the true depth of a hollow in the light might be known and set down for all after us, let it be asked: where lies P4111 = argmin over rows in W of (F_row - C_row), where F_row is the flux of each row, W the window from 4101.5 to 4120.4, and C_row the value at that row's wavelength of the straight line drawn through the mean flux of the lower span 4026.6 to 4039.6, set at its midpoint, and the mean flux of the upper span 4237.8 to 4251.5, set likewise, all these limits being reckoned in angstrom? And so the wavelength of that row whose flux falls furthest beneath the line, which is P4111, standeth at 4102.45 angstrom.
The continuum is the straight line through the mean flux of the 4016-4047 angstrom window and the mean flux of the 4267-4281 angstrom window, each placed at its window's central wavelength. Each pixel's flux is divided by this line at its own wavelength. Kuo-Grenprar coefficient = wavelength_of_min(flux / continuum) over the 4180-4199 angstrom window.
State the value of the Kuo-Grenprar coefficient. 4188.35 angstrom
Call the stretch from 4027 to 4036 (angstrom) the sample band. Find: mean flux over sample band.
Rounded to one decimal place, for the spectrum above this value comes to 17.0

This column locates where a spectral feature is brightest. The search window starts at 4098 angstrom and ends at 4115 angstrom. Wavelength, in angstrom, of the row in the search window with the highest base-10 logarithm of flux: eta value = 4110.01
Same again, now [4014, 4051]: 4049.89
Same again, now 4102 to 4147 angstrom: 4138.50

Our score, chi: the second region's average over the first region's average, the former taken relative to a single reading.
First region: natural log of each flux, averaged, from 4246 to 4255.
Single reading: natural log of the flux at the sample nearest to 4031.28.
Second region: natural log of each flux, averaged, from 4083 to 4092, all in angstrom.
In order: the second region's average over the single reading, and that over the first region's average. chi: 0.392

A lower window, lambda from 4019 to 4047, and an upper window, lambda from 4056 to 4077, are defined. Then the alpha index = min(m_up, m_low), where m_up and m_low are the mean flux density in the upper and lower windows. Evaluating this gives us 17.8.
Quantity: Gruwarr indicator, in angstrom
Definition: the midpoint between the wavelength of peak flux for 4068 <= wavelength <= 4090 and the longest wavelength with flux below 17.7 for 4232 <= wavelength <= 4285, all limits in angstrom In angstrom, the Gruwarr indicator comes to 4180.8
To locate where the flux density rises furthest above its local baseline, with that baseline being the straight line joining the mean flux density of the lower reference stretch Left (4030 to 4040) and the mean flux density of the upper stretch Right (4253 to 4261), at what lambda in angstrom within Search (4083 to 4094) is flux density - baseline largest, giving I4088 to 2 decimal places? 4085.48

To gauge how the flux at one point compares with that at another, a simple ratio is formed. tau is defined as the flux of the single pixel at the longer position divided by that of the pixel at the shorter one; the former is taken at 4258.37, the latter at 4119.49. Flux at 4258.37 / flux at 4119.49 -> 0.90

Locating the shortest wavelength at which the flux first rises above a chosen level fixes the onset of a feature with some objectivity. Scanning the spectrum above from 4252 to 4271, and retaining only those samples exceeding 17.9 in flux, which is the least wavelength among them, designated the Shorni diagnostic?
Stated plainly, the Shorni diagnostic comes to 4252.49 angstrom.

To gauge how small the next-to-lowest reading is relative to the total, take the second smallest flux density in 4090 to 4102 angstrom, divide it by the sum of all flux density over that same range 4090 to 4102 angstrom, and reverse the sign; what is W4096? -0.155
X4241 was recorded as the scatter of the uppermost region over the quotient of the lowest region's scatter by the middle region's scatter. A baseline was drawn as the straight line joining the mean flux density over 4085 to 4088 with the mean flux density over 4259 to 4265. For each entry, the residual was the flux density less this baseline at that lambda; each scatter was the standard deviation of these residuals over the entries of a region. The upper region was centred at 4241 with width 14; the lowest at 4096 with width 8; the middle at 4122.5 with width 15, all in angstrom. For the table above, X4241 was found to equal 1.7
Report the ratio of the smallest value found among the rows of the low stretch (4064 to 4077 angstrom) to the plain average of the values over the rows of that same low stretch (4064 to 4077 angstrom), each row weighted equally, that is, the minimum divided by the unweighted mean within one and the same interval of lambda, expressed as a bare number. 0.88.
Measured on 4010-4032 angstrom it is 0.74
